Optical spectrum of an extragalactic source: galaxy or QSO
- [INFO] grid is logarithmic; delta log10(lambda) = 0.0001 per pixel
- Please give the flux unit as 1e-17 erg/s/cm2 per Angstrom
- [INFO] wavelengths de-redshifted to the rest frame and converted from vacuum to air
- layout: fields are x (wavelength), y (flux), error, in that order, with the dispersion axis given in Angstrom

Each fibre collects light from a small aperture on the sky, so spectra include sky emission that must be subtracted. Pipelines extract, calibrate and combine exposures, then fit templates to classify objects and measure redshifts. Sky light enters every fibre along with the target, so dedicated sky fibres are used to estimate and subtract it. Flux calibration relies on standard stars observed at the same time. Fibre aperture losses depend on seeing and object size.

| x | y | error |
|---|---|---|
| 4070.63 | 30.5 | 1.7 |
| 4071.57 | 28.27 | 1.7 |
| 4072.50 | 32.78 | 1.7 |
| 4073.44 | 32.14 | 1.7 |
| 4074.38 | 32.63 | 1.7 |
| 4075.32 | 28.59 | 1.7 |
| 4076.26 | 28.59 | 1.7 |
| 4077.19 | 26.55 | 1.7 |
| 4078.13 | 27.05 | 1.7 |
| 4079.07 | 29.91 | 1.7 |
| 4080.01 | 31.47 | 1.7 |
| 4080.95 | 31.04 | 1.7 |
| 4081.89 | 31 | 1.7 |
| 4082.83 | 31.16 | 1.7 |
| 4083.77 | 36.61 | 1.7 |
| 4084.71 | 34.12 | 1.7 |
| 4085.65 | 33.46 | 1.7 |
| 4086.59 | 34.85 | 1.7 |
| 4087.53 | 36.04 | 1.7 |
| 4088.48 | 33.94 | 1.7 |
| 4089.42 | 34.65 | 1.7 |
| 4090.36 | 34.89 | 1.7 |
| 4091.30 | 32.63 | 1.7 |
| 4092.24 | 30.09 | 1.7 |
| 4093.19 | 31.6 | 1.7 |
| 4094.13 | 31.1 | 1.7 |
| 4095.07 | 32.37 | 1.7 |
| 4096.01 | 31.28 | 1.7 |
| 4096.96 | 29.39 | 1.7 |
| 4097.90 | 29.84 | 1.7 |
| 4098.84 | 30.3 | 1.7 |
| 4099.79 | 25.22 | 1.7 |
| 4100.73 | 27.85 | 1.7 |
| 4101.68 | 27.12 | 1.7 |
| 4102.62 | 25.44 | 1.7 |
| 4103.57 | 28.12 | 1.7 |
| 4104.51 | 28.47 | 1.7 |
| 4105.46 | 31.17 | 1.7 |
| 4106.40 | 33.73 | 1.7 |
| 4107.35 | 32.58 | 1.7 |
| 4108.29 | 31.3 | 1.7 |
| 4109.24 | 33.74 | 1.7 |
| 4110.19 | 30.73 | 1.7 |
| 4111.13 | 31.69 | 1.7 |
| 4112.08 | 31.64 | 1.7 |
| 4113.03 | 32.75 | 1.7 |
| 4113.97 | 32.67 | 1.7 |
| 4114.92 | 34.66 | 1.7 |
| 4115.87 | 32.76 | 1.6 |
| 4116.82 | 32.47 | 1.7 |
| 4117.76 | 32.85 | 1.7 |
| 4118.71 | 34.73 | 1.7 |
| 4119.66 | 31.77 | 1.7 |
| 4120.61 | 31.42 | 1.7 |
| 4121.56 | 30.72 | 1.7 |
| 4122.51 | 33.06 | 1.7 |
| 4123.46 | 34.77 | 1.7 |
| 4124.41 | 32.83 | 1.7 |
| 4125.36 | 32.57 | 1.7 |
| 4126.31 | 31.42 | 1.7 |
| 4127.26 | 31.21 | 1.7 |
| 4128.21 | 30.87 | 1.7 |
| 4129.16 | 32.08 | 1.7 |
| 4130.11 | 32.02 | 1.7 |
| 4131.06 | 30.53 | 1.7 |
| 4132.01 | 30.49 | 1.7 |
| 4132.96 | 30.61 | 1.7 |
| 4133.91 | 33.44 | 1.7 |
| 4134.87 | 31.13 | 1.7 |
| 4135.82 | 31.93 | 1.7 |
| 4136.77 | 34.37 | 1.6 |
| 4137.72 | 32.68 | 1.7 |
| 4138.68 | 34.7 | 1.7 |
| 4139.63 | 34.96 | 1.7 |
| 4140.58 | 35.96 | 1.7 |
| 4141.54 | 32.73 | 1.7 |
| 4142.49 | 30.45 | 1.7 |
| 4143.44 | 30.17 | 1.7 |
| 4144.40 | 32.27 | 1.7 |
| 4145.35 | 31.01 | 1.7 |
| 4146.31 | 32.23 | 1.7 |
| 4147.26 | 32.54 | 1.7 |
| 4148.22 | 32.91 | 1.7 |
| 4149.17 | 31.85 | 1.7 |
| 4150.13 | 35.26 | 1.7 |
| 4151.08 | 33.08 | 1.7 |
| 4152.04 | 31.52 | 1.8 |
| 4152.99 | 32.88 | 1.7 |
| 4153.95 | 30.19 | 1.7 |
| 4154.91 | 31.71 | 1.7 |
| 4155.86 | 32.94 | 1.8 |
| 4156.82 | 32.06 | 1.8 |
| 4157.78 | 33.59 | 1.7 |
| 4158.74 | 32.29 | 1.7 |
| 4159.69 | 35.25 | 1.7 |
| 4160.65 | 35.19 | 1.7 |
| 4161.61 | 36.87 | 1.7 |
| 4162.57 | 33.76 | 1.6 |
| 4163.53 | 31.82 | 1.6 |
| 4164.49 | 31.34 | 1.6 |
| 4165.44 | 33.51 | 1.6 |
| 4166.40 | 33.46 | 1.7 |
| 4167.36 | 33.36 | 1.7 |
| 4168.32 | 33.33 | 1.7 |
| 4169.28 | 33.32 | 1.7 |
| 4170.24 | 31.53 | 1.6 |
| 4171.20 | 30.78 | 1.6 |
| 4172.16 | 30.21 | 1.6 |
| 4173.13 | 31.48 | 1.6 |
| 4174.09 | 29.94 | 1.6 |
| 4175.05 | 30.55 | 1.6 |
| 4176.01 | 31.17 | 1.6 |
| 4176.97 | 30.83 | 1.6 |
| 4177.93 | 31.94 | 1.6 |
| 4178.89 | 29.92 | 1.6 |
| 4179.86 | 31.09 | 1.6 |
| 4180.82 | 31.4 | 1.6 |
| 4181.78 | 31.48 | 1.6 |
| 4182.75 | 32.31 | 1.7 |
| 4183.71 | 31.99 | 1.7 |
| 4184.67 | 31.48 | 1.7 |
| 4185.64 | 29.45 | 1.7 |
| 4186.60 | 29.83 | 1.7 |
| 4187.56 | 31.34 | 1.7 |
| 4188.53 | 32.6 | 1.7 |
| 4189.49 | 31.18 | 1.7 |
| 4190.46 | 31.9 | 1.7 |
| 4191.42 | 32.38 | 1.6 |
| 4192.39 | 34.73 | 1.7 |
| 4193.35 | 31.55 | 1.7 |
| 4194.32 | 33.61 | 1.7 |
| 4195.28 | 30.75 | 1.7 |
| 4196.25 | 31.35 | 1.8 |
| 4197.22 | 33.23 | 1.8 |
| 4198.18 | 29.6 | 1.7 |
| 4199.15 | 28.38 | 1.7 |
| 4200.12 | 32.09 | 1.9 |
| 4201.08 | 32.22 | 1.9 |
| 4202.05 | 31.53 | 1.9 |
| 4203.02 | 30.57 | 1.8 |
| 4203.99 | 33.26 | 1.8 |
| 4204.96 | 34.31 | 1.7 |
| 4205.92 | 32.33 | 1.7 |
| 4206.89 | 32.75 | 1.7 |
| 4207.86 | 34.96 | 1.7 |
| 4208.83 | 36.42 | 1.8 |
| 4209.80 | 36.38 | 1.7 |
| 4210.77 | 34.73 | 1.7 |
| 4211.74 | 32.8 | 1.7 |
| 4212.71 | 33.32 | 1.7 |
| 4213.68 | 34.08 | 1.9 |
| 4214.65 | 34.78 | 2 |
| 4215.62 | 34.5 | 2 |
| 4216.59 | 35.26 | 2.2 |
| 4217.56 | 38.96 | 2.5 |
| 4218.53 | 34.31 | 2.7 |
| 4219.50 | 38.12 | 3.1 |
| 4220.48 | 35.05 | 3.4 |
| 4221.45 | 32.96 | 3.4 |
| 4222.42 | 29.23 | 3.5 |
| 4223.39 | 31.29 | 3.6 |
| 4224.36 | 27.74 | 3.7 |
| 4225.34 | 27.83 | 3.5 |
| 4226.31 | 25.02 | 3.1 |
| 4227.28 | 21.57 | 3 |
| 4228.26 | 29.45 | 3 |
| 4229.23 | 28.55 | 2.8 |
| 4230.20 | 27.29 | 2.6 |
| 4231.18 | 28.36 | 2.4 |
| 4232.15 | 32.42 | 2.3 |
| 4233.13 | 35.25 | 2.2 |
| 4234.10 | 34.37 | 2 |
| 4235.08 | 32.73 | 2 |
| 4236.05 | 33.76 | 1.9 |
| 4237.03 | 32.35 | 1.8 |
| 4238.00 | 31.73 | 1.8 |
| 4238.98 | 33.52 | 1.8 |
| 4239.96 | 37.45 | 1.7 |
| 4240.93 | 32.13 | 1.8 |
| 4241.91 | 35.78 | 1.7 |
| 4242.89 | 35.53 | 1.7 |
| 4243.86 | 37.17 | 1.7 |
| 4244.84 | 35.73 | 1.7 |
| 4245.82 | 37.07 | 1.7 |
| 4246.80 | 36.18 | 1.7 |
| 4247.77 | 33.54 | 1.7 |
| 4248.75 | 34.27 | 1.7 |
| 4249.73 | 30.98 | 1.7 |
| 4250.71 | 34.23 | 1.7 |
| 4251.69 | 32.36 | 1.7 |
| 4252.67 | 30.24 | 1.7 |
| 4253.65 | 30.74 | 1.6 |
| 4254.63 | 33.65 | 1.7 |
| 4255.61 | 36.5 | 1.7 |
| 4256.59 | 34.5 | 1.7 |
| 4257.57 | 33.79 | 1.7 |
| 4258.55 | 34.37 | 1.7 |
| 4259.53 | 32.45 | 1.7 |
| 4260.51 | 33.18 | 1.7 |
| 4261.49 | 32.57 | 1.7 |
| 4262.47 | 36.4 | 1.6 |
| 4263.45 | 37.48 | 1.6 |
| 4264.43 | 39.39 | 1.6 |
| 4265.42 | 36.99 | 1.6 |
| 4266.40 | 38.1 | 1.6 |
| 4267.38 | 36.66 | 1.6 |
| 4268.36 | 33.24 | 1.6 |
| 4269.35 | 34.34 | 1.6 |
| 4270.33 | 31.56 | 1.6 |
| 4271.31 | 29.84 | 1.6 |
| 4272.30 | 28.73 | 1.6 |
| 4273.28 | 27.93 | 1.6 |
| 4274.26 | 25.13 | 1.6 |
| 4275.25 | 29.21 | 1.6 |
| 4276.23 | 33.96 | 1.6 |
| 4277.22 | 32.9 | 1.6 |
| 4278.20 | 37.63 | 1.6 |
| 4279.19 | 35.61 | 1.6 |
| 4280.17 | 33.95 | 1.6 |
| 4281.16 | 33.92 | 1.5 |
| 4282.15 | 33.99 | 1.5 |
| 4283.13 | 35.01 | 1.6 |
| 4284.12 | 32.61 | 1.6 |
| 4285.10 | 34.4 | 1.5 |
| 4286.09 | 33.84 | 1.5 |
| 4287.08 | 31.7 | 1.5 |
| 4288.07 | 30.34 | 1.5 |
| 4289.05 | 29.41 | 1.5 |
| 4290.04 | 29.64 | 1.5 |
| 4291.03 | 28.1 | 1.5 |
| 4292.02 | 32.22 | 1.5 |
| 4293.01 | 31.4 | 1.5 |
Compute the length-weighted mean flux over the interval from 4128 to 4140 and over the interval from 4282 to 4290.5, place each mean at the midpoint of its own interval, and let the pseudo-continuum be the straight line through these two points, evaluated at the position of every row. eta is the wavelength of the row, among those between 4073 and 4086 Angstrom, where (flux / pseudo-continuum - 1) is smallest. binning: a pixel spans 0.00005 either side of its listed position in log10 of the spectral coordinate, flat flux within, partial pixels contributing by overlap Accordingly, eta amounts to 4077.19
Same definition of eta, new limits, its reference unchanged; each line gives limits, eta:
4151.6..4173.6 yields 4153.95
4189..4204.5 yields 4199.15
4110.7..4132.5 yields 4132.01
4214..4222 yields 4221.45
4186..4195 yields 4186.60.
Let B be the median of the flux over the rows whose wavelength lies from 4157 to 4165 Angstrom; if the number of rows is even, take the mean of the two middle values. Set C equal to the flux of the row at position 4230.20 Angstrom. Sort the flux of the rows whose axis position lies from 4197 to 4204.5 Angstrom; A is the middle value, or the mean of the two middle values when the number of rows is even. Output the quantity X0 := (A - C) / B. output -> 0.13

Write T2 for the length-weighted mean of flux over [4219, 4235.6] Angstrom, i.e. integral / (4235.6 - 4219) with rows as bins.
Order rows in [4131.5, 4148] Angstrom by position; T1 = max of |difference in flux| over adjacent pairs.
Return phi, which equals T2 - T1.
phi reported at 27.2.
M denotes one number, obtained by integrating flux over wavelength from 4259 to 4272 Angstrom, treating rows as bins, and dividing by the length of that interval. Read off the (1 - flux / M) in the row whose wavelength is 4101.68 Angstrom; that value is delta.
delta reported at 0.218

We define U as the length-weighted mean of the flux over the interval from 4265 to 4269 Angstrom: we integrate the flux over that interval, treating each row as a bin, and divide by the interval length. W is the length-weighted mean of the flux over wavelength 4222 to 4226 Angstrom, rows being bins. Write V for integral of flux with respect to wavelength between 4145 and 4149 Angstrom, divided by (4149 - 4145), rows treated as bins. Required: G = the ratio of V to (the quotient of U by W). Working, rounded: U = 36.2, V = 32.18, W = 28.8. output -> 26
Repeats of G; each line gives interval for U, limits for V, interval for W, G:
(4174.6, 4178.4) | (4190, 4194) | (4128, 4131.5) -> 33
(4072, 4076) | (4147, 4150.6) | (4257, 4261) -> 35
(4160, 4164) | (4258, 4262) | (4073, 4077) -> 29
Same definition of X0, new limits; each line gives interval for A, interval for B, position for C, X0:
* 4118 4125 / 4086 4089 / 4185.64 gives 0.10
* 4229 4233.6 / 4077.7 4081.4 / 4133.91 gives -0.16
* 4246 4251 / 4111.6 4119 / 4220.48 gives -0.03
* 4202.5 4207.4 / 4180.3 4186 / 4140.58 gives -0.10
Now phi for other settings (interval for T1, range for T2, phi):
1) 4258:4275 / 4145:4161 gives 28.9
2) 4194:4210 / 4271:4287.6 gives 28.7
